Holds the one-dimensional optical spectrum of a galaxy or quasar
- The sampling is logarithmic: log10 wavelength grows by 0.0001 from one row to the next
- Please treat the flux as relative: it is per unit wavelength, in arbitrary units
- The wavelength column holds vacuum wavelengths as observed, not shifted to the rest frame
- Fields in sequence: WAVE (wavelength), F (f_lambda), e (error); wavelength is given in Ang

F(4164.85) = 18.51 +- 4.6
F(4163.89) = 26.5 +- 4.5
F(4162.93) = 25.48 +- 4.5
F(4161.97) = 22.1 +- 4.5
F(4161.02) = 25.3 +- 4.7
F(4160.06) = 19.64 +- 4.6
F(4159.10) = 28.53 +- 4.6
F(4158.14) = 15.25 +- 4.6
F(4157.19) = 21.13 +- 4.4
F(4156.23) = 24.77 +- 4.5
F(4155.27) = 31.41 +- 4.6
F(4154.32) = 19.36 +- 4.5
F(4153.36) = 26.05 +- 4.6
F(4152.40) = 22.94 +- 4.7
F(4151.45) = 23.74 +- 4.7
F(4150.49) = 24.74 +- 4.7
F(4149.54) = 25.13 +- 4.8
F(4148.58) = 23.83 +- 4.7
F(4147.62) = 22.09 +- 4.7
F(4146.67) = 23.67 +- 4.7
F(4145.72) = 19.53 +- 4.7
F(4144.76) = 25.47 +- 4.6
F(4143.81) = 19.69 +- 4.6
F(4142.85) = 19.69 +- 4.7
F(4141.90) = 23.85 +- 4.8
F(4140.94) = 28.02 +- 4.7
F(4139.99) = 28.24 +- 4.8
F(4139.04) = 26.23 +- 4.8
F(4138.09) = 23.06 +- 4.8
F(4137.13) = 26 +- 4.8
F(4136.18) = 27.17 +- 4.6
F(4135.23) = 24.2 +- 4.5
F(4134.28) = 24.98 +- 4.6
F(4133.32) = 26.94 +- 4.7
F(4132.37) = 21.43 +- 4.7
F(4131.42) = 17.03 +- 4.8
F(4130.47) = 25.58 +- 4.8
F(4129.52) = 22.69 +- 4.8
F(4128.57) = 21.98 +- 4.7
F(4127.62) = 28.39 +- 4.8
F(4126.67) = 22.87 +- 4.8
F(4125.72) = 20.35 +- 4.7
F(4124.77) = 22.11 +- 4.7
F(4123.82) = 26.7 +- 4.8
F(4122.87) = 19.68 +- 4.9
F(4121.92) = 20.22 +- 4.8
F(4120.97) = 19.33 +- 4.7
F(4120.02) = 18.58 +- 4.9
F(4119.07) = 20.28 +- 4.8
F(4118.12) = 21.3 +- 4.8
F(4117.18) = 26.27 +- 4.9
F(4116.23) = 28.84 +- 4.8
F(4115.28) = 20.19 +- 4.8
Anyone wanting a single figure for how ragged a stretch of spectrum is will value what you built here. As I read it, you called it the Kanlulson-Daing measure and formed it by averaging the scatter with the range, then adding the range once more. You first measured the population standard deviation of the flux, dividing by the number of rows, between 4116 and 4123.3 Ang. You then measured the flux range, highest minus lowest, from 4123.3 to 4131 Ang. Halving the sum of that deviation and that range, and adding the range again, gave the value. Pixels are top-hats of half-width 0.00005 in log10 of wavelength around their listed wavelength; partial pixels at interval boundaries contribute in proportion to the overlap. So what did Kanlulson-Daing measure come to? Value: 13.8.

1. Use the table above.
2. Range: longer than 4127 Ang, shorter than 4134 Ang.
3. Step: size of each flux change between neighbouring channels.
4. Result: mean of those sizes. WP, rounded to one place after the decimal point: 4.7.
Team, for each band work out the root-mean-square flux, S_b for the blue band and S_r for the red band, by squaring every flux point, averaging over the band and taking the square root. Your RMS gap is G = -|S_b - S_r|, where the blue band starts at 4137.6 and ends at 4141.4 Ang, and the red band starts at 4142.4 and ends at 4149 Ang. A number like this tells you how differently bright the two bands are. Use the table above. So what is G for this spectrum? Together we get -4.4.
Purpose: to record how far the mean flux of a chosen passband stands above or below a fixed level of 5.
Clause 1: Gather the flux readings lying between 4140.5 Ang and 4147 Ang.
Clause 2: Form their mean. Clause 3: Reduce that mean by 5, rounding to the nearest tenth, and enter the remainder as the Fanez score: 17.8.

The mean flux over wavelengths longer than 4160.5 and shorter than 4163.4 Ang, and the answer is 24.3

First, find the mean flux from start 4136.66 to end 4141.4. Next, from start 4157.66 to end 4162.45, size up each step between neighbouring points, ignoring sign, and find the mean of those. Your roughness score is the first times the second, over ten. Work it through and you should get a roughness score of 20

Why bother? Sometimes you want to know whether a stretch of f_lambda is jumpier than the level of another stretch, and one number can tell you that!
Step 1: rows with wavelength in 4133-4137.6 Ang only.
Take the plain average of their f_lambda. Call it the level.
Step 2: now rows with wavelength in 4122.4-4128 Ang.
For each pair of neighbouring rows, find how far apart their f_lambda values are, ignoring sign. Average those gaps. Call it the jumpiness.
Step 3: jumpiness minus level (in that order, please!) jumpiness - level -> -22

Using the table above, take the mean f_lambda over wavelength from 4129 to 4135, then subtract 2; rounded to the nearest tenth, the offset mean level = 21.1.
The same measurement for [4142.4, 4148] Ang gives 19.7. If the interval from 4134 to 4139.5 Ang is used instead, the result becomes 23.3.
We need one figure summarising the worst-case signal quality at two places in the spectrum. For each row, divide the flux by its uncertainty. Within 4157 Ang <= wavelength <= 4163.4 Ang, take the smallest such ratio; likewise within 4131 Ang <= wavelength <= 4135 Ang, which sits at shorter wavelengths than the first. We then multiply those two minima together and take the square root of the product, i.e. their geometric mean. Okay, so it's 3.430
